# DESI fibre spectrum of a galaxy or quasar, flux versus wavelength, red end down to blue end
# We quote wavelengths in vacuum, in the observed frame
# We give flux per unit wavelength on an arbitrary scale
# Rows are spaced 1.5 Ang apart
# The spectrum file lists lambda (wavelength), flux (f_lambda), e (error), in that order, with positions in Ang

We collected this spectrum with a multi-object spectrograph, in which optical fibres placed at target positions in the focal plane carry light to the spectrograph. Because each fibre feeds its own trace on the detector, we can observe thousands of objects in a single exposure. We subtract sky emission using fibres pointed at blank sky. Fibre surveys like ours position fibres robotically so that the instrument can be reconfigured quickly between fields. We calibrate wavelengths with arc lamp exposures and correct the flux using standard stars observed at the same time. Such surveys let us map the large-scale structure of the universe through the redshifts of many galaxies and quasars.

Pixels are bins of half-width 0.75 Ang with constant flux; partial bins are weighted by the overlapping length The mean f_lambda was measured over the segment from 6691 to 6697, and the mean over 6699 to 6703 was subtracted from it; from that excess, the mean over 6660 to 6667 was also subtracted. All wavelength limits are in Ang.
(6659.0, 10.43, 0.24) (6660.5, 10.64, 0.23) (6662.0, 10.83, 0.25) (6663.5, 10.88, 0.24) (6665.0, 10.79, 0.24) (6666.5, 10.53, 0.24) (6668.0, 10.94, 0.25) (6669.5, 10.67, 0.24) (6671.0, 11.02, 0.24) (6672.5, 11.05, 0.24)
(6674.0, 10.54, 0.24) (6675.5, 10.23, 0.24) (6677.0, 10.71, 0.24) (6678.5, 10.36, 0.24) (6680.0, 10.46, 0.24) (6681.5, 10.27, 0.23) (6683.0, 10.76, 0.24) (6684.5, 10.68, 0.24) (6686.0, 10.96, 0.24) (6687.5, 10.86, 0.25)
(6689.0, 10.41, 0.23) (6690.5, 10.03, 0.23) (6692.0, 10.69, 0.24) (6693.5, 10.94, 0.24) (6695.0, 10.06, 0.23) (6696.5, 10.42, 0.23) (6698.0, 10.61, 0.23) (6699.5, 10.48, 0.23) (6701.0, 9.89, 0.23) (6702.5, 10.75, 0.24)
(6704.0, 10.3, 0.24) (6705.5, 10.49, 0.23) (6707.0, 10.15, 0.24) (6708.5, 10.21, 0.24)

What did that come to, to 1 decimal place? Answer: -10.6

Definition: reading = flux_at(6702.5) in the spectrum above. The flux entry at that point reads 10.75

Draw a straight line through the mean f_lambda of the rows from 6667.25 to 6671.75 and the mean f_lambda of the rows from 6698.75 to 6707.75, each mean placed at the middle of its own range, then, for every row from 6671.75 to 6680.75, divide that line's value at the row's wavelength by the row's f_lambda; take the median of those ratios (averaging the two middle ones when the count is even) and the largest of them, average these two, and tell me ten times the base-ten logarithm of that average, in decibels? 0.167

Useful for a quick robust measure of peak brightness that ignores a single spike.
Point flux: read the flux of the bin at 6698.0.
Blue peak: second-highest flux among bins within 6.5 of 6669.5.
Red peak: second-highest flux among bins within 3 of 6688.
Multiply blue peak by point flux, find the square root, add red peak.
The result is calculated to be 21.7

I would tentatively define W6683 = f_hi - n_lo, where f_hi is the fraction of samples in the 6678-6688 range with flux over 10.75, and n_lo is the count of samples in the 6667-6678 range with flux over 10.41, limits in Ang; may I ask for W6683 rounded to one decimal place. -5.6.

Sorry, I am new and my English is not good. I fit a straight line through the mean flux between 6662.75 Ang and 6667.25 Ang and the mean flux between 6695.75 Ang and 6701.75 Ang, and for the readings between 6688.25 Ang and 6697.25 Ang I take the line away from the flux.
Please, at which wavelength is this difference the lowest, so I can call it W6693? 6690.5 Ang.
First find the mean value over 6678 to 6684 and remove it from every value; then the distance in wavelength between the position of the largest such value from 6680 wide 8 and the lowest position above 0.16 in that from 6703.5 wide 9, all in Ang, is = 19.5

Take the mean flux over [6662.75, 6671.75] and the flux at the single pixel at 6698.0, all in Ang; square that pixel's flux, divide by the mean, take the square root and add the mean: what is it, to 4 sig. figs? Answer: 14.03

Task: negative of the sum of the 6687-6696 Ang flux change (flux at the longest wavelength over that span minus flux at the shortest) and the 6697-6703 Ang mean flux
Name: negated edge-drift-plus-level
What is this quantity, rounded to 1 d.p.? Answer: -9.6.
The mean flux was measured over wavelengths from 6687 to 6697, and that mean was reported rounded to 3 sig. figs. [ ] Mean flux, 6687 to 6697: 10.5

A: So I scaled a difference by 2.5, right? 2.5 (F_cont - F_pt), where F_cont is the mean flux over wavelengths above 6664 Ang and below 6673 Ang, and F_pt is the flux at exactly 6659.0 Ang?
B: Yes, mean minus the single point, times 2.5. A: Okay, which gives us 1.0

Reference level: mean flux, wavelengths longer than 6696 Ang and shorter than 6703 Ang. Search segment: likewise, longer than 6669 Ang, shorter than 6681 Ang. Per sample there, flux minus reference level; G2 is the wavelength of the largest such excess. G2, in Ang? 6672.5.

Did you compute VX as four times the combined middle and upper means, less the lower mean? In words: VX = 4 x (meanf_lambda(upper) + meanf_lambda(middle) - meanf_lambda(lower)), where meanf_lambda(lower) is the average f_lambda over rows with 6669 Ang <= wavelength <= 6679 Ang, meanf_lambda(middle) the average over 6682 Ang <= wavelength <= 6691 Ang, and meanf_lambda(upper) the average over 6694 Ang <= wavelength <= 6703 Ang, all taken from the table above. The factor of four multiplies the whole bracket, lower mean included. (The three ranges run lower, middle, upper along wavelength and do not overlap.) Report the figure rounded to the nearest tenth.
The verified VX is 41.3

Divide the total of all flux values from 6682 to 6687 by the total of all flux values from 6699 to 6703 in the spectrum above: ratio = 1.04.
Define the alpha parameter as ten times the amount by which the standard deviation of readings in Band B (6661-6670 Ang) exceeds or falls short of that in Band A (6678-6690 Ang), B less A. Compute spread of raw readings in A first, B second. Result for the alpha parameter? -1.0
